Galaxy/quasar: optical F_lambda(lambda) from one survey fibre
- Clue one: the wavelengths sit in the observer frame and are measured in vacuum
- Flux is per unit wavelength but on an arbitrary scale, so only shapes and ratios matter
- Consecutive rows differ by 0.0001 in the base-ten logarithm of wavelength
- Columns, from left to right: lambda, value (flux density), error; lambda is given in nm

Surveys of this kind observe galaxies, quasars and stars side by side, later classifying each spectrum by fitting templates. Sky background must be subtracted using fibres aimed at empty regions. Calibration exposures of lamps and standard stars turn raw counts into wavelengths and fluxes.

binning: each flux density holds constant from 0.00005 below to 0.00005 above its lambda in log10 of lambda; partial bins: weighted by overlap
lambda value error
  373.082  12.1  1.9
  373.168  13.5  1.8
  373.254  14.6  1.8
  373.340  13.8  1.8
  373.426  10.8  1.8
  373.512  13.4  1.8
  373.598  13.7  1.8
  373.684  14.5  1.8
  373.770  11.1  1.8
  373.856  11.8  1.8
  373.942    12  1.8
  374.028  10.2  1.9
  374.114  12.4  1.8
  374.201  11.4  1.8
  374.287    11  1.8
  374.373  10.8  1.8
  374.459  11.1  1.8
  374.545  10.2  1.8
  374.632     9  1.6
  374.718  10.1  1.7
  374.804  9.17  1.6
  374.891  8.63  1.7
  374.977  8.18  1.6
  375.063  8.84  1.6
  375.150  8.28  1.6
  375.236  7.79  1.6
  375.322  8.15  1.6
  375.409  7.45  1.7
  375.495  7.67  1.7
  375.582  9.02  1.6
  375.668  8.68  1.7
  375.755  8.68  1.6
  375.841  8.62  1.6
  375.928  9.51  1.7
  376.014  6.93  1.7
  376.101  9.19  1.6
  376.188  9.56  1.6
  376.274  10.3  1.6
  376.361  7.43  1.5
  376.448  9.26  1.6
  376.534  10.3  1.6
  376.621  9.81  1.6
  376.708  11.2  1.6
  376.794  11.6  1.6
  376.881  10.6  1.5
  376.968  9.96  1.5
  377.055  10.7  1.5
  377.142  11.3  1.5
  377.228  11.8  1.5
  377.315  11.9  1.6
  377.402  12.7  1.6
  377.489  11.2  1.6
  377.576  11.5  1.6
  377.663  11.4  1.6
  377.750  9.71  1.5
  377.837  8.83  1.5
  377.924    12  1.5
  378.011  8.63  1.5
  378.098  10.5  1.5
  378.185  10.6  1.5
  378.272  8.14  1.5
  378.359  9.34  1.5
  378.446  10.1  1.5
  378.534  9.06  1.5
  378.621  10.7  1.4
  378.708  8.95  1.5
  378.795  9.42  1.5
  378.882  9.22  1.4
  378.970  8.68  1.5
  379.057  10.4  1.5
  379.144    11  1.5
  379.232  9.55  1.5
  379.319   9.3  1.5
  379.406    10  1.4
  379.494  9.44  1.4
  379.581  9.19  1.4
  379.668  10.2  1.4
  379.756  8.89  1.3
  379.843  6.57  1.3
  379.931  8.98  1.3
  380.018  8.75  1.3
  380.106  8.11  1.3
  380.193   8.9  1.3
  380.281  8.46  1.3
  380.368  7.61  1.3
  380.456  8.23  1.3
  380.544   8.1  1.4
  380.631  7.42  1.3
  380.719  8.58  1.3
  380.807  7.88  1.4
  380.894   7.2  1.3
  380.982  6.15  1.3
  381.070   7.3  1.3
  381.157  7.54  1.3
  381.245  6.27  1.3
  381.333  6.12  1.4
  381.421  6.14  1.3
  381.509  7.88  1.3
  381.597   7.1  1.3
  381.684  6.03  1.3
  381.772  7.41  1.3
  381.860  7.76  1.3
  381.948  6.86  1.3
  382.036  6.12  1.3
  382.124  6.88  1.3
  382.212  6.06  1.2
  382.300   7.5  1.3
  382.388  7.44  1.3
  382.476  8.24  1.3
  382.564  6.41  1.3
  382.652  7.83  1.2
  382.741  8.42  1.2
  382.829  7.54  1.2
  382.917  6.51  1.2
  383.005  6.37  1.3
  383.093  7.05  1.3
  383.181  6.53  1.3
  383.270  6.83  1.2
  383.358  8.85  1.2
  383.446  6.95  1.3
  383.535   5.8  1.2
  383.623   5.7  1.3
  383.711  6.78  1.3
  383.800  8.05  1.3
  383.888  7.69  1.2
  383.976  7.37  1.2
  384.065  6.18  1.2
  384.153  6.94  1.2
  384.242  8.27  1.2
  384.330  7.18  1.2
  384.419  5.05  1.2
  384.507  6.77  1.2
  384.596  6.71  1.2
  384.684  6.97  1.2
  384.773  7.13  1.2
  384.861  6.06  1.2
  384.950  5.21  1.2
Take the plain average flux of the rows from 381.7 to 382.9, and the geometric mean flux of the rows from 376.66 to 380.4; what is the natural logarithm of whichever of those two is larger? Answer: 2.28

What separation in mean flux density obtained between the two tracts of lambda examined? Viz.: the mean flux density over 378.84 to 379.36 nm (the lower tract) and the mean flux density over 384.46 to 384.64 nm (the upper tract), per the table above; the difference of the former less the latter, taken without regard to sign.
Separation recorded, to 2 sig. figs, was 3.0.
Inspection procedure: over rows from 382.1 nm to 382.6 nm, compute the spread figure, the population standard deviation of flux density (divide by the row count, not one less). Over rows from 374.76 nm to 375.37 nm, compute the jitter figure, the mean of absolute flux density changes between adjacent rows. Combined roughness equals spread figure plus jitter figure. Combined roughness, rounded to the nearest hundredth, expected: 1.24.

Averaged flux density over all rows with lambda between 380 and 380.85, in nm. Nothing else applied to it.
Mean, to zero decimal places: 8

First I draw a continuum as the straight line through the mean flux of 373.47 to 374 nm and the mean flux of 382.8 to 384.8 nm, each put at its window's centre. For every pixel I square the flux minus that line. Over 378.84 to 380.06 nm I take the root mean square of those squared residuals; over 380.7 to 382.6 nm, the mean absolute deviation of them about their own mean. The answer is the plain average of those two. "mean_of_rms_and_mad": 1.8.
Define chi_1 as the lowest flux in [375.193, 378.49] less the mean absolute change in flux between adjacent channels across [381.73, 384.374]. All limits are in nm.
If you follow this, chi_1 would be 6.0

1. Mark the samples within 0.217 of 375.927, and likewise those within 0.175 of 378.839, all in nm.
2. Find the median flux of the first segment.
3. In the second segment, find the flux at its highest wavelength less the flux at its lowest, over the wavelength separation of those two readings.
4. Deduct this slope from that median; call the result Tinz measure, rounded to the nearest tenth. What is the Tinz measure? 9.7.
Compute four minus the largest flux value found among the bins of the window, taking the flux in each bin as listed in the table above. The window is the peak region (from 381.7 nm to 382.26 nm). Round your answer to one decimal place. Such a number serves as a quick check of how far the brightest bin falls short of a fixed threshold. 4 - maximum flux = -3.8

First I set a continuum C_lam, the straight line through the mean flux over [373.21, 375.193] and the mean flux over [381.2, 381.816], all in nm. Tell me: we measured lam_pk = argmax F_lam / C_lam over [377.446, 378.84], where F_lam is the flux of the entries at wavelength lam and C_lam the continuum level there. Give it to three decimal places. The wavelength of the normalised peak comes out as 377.924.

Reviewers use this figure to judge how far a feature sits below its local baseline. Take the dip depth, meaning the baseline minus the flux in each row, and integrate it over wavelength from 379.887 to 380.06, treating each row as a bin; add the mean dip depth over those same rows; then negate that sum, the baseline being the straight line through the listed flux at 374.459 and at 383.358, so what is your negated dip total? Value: -0.99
